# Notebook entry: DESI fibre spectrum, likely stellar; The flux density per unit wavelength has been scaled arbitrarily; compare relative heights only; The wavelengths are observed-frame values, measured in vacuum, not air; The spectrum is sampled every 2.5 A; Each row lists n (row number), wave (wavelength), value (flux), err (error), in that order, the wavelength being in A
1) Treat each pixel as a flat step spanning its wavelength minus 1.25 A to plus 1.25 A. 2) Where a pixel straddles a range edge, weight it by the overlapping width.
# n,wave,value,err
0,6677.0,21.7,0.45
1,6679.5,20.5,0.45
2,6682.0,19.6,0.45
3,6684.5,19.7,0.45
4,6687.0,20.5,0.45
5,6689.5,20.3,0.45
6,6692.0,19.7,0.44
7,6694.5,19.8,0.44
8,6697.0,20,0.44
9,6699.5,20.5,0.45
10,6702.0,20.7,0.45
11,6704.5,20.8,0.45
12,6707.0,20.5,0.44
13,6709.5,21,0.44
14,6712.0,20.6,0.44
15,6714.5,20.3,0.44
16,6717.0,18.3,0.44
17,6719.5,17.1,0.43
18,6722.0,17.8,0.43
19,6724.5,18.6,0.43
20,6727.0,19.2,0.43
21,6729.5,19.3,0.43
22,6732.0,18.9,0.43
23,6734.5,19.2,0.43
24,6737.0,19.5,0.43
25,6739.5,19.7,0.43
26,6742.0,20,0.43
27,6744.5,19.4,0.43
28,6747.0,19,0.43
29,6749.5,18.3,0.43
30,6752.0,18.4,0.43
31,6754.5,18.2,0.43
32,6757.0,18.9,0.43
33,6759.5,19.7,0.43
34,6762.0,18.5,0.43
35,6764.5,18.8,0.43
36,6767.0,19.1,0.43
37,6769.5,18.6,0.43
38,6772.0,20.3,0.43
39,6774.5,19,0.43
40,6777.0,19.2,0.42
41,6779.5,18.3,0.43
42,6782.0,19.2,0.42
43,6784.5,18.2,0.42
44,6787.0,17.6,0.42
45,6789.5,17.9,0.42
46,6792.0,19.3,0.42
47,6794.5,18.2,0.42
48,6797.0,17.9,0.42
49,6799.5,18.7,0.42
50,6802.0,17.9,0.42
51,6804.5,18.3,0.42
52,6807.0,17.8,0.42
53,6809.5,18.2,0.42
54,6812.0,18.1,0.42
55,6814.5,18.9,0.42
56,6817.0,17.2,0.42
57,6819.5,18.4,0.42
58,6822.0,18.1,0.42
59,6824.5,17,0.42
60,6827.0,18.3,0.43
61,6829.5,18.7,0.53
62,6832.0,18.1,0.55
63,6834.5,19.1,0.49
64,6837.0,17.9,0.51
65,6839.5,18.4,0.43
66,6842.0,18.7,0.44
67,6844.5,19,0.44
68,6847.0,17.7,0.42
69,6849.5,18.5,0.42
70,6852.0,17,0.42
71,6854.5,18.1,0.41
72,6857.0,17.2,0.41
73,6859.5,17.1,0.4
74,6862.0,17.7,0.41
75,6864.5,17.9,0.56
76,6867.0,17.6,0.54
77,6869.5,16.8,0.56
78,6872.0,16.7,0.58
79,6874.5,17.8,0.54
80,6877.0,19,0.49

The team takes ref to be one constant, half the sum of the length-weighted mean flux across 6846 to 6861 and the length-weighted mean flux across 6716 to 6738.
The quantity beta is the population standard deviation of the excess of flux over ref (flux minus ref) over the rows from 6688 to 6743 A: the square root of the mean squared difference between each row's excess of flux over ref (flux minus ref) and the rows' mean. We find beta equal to 0.992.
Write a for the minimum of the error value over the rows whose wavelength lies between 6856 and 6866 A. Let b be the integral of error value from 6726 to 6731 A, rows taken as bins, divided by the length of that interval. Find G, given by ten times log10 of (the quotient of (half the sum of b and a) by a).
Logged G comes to 0.16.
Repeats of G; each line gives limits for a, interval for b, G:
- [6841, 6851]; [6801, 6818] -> 0.00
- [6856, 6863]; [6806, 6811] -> 0.11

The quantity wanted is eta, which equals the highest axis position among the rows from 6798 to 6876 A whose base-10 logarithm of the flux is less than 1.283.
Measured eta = 6874.5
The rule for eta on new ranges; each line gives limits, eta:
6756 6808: 6807.0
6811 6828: 6827.0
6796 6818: 6817.0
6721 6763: 6762.0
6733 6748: 6747.0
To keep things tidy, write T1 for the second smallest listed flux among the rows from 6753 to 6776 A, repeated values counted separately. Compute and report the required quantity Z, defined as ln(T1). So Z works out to 2.92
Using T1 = 18.5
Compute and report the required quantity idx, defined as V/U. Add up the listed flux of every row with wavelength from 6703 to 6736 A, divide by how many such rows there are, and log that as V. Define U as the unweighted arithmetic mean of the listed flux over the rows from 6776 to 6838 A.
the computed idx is 1.06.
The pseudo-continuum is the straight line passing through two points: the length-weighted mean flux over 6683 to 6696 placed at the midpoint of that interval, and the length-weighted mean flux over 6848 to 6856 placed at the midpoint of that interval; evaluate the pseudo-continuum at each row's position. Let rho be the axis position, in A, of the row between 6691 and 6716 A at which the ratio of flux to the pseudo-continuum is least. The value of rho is 6692.0 A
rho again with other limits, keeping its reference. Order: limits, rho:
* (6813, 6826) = 6824.5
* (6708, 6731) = 6719.5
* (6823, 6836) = 6824.5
